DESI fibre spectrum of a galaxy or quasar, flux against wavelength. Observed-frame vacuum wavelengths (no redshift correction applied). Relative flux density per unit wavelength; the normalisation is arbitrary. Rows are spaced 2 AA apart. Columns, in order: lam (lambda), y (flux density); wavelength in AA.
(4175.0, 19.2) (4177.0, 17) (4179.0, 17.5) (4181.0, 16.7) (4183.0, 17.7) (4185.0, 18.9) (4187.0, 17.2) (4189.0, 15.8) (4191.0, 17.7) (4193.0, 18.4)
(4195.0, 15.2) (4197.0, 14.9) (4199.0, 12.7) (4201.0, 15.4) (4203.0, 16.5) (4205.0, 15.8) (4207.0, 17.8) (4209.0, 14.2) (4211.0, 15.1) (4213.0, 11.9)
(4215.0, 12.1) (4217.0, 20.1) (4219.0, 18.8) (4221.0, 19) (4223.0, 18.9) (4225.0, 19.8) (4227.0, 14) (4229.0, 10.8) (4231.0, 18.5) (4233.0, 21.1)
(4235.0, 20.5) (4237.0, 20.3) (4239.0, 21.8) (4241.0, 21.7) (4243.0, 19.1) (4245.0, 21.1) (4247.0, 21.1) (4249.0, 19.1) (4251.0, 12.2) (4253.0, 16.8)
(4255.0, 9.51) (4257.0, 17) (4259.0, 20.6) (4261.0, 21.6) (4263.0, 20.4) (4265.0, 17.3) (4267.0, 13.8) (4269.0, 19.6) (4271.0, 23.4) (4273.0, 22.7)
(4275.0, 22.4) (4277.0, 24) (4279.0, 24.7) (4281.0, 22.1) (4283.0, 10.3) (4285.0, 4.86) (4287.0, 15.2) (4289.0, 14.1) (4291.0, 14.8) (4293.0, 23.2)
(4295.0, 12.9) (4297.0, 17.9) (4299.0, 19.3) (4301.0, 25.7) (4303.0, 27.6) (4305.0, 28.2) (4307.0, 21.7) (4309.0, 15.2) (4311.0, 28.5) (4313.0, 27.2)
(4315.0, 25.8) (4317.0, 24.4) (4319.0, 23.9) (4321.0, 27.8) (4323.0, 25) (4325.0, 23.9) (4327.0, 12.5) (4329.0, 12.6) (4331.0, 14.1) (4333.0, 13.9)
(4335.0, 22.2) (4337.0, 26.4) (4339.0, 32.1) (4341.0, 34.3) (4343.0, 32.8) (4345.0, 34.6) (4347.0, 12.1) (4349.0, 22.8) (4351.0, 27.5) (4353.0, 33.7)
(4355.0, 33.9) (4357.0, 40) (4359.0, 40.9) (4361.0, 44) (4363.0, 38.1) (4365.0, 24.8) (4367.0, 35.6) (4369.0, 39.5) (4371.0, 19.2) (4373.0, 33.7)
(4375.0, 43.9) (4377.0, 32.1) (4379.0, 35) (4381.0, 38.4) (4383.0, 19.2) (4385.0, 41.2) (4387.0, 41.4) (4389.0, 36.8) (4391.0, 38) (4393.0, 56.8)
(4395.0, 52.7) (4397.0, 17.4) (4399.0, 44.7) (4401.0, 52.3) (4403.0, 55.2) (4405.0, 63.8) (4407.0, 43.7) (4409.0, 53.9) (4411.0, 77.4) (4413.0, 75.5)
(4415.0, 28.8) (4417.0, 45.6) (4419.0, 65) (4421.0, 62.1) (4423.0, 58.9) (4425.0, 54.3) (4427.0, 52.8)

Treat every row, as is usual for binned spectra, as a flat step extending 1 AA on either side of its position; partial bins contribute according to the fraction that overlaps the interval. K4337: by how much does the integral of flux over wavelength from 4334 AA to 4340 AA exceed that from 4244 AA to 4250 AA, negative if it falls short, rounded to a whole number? 39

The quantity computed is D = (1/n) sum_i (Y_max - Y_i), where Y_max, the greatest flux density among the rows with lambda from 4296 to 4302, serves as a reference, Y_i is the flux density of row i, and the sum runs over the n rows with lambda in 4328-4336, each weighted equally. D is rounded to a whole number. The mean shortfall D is 10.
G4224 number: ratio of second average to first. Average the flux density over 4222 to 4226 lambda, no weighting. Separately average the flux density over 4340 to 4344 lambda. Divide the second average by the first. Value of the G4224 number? 1.7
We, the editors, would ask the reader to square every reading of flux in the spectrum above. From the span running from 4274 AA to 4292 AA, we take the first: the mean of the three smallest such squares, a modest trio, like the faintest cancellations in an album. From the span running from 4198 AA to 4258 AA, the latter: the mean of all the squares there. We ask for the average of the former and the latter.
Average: 207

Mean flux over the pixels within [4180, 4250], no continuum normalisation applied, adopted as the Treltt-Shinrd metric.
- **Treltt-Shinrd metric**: 17.4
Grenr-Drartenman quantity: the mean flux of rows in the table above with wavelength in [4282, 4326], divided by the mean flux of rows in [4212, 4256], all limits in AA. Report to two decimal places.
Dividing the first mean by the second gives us 1.18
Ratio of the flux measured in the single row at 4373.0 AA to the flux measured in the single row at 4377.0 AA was 1.05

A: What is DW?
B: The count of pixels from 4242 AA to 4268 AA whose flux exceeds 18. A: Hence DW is 7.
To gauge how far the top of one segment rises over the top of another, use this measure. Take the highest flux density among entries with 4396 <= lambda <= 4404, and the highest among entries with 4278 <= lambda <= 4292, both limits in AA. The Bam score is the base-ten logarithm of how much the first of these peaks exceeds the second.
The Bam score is 1.5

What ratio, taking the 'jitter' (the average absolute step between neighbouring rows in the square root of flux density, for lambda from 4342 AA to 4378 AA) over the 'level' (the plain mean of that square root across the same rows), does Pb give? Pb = 0.14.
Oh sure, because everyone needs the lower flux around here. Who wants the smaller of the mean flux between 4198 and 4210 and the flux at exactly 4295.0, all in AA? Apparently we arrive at 13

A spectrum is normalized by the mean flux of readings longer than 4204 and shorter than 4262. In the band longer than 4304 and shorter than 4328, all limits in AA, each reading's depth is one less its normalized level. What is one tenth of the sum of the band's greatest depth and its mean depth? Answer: -0.006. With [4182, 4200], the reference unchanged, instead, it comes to 0.034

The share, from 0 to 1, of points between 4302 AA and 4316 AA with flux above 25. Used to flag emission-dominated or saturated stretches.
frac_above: 0.71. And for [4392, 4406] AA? 0.86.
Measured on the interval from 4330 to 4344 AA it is 0.57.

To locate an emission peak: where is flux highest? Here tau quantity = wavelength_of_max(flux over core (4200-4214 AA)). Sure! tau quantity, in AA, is 4207.0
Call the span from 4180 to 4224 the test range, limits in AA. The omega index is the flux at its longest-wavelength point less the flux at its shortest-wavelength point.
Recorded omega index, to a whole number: 2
